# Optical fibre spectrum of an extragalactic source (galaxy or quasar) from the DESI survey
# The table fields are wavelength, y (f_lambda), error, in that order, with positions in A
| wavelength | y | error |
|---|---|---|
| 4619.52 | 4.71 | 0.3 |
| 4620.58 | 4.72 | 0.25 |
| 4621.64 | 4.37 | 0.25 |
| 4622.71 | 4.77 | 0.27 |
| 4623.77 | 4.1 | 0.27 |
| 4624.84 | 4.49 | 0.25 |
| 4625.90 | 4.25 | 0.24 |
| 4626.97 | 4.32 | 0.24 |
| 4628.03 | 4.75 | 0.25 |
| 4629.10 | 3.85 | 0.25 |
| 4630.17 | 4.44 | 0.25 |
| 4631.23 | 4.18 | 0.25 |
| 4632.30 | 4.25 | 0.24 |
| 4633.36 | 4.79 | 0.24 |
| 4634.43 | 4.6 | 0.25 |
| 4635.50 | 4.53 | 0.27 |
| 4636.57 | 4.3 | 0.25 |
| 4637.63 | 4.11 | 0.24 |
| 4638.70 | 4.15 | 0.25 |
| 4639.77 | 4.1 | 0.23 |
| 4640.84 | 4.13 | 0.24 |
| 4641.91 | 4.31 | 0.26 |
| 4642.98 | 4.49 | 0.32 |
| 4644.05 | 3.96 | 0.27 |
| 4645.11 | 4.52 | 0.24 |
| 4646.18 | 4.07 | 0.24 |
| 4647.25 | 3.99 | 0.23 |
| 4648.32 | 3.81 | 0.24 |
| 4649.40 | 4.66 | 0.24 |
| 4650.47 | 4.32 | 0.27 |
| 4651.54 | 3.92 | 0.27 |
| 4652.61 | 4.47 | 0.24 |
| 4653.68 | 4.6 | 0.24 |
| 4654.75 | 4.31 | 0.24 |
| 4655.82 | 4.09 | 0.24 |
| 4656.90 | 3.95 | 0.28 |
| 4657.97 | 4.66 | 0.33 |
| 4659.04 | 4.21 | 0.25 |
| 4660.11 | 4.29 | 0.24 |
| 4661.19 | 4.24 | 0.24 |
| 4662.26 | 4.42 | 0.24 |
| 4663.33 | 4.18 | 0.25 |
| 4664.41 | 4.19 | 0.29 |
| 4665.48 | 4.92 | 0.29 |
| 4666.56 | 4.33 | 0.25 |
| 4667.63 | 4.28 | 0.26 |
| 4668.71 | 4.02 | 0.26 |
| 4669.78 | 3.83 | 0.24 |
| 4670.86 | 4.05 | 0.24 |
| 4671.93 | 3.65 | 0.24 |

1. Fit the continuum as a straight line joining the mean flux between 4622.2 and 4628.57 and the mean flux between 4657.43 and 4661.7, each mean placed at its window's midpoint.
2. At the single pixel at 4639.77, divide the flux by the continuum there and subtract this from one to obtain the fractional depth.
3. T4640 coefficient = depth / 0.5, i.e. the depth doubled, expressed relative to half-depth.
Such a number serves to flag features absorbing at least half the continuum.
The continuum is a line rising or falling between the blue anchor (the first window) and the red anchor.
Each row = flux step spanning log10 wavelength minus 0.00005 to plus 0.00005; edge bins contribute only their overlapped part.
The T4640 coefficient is 0.14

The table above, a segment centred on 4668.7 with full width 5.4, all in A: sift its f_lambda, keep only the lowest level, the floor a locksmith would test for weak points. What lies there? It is 3.83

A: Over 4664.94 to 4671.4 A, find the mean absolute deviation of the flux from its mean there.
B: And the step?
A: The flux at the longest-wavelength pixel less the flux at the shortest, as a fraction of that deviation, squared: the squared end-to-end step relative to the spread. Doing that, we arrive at 10.3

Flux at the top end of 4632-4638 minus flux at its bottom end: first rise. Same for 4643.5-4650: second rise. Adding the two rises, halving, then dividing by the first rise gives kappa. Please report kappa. -2.0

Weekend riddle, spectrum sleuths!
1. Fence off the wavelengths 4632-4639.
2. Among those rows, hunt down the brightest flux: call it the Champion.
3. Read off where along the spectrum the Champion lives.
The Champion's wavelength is 4633.36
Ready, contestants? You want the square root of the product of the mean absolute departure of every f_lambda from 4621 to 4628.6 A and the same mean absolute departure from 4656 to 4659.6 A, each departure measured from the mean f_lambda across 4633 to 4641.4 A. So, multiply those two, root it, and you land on 0.23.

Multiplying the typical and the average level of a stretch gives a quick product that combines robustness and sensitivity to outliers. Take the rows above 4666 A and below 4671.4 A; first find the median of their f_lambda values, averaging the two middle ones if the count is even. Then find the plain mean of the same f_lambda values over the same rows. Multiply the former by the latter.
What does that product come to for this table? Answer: 16.6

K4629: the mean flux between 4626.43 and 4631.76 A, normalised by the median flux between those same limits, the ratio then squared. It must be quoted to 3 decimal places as 0.994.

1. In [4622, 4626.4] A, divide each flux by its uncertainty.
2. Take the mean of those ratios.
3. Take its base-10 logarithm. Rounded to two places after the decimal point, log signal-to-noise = 1.23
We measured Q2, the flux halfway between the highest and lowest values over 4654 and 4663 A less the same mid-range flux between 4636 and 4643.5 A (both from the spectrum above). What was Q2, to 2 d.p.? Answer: 0.01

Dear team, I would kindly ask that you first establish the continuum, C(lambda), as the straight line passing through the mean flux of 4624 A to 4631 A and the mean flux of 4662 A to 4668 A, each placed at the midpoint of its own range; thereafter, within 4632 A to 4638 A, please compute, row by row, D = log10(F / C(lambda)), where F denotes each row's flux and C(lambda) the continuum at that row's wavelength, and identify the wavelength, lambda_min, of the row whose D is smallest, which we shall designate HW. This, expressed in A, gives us 4637.63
